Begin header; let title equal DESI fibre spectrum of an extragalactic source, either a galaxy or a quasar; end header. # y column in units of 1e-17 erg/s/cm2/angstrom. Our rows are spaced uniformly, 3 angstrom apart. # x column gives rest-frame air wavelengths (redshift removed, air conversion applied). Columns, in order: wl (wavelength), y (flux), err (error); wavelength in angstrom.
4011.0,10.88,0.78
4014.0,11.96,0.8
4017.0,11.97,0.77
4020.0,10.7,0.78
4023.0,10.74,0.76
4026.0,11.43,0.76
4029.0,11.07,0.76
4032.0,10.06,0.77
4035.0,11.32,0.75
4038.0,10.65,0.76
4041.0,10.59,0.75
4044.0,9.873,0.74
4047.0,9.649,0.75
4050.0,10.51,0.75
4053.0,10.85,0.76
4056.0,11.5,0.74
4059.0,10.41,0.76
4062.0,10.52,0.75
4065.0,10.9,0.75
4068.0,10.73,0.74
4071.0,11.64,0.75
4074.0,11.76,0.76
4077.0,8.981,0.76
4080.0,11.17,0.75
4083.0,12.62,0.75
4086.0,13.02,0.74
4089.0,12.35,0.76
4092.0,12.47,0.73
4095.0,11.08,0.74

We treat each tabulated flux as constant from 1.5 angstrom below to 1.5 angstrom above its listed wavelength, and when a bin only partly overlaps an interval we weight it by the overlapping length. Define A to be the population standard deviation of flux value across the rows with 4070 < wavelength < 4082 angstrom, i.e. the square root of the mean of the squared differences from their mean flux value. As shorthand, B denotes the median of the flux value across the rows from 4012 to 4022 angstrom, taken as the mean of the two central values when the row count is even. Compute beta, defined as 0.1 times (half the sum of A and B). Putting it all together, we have 0.65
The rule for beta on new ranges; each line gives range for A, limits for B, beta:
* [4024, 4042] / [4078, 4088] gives 0.65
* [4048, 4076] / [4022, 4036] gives 0.58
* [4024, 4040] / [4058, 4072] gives 0.56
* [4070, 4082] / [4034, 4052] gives 0.58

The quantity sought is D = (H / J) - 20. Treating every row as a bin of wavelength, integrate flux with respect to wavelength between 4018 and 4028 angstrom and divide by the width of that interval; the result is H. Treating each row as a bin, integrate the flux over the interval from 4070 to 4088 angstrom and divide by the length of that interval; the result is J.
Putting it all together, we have -19.0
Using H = 11.0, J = 11.6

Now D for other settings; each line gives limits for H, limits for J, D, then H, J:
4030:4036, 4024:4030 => -19.0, 10.7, 11.2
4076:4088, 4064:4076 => -19.0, 11.6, 11.2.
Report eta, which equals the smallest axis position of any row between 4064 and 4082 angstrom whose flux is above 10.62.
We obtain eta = 4065.0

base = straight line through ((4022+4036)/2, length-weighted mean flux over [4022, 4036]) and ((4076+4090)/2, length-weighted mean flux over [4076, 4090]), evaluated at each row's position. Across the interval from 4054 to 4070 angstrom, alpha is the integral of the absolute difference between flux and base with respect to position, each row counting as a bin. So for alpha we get 10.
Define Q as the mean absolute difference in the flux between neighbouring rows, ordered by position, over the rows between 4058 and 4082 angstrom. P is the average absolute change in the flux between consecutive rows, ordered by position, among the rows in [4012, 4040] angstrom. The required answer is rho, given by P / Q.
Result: 0.70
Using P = 0.7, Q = 1.0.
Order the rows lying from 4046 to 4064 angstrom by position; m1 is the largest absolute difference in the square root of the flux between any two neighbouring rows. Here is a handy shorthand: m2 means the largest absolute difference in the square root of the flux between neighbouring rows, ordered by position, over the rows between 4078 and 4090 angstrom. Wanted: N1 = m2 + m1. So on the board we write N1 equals 0.38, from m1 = 0.16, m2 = 0.21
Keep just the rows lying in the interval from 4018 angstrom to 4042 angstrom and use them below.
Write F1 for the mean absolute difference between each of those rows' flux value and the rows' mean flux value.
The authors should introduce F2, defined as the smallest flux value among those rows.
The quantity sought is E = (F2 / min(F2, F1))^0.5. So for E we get 5.44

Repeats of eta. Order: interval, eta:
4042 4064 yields 4053.0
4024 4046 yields 4026.0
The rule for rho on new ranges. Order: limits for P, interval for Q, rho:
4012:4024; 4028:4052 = 0.64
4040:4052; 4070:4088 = 0.43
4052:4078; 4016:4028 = 1.16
